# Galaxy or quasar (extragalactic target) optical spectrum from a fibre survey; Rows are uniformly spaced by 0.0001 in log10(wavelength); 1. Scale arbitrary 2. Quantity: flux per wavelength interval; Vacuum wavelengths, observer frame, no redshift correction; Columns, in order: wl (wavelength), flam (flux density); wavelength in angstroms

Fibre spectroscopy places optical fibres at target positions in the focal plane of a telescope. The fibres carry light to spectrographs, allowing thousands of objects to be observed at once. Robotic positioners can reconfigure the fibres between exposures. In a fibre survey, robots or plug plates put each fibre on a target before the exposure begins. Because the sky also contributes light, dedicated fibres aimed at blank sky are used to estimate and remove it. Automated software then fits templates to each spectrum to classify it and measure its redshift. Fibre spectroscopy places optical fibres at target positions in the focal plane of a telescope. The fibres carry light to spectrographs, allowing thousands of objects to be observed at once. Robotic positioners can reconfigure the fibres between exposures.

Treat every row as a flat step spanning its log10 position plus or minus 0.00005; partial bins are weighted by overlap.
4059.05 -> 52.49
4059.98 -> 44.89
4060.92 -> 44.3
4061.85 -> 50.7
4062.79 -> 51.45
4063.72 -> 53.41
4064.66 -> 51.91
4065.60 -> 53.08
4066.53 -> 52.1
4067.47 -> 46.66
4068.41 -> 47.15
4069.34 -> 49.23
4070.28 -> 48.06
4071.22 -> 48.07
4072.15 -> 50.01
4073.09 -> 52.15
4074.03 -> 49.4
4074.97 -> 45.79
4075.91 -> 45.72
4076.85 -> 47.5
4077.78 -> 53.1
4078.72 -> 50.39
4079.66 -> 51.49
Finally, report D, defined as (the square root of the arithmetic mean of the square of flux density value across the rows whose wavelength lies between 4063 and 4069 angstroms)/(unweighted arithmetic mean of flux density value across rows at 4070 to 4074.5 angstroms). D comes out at 1.03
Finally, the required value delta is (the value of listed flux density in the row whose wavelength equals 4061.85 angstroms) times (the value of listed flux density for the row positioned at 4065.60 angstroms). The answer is 2691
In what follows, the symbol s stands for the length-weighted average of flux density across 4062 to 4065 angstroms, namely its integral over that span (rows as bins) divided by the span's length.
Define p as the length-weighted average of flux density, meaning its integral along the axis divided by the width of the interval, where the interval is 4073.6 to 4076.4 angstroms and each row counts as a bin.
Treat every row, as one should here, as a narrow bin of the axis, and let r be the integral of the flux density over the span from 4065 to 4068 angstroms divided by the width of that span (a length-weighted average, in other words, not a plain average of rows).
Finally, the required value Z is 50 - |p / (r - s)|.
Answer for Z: 19.3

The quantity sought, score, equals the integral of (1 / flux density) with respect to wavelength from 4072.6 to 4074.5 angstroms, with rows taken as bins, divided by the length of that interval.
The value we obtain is 0.0197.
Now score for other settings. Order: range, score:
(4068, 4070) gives 0.0208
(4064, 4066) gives 0.0190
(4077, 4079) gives 0.0196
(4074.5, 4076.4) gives 0.0218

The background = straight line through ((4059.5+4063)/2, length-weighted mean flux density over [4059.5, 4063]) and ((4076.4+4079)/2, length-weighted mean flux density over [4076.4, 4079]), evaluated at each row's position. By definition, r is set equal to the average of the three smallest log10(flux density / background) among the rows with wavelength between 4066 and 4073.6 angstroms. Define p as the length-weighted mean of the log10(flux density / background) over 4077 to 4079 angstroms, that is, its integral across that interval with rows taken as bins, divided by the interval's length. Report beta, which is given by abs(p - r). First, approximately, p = 0.005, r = -0.015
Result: 0.020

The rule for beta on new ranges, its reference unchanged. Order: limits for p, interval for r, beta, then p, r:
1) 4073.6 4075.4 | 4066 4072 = 0.006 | -0.021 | -0.015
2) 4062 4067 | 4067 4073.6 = 0.051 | 0.036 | -0.015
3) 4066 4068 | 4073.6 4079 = 0.041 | 0.007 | -0.035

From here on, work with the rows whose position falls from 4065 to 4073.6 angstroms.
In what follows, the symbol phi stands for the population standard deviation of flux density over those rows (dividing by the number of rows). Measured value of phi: 2.22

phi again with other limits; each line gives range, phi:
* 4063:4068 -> 2.45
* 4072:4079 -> 2.56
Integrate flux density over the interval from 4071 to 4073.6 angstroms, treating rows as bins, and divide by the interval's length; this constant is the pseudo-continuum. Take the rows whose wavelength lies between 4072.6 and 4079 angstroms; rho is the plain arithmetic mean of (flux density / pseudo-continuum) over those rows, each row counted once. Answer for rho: 0.977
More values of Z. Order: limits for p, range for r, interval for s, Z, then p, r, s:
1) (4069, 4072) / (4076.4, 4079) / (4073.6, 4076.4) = 36.6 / 48.6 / 50.5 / 46.9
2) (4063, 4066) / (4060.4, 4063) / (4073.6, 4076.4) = 15.8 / 52.6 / 48.4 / 46.9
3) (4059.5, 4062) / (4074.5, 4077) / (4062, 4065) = 42.2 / 46.2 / 46.1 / 52.1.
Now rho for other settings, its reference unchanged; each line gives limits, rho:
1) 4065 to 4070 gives 0.987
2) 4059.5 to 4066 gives 0.993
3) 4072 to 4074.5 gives 1.004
